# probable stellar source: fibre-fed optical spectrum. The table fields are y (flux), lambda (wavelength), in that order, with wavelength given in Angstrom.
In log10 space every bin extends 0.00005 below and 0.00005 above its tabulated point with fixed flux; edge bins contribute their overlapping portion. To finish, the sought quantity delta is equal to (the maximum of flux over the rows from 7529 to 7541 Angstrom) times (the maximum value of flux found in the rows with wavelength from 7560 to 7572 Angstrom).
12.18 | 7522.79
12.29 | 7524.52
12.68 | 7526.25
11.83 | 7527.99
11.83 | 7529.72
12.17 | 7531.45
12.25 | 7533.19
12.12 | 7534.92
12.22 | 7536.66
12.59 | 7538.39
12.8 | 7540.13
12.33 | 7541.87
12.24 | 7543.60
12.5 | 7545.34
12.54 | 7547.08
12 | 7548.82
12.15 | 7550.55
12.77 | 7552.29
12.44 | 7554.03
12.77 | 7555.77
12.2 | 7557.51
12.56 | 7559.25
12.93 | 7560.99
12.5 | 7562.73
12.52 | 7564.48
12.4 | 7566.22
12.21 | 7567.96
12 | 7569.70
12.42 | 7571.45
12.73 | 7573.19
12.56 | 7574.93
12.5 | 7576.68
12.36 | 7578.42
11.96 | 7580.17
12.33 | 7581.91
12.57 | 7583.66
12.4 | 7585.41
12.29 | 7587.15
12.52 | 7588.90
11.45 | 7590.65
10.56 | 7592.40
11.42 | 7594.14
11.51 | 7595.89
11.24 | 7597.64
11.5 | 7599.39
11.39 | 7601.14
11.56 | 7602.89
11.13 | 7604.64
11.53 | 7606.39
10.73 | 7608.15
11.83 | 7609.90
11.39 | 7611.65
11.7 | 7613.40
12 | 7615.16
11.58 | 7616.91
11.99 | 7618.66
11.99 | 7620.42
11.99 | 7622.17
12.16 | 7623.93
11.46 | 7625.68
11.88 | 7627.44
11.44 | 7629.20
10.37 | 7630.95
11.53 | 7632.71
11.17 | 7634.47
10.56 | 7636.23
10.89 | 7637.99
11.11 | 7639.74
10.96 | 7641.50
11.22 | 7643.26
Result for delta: 166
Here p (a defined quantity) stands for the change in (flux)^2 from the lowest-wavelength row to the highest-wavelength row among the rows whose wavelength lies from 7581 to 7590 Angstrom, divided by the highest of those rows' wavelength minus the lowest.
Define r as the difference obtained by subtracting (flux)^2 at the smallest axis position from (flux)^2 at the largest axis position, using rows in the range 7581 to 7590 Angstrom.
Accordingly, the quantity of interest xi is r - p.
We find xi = 4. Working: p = 0.7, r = 5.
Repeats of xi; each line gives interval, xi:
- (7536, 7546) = 6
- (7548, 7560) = 12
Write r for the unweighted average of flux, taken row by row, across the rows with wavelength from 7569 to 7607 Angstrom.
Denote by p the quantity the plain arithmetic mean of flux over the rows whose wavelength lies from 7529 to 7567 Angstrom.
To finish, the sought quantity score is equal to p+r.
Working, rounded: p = 12.4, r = 11.9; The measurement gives 24.3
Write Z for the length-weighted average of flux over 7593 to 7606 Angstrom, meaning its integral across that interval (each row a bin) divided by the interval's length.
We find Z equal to 11.4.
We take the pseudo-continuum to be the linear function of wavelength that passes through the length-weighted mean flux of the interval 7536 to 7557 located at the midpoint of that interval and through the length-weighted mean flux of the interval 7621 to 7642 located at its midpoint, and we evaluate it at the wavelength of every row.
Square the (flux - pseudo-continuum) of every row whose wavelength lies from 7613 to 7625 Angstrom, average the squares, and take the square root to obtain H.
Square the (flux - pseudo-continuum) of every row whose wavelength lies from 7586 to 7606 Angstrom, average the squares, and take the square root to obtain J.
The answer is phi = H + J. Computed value 1.04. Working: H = 0.49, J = 0.55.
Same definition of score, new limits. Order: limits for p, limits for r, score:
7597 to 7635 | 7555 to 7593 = 23.8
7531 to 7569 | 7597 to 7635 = 23.9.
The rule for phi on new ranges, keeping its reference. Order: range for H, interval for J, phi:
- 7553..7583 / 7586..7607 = 0.89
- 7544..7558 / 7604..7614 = 0.73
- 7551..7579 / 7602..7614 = 0.79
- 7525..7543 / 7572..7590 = 0.95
